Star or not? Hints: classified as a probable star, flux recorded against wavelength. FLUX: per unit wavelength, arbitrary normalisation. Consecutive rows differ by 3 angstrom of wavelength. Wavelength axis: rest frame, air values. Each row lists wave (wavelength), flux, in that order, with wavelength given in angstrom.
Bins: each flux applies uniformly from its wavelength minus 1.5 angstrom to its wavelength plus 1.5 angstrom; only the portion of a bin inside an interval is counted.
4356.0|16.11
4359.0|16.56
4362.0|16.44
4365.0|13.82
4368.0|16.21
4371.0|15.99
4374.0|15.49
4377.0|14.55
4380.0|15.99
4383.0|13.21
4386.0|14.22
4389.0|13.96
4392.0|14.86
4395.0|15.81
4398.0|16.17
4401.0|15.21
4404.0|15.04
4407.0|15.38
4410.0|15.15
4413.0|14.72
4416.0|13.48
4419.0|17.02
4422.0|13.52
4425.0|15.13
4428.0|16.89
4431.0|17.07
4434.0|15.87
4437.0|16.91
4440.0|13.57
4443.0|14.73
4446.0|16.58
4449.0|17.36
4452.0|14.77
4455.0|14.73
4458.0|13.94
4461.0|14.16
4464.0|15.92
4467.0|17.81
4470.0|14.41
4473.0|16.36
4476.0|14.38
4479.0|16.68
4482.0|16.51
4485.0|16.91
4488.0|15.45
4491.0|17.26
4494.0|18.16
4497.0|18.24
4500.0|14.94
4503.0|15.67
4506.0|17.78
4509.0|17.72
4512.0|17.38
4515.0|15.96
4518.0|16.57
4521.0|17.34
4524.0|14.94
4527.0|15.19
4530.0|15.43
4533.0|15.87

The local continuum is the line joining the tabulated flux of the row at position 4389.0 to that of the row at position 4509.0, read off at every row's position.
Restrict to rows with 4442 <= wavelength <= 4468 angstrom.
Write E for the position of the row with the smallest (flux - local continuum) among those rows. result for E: 4458.0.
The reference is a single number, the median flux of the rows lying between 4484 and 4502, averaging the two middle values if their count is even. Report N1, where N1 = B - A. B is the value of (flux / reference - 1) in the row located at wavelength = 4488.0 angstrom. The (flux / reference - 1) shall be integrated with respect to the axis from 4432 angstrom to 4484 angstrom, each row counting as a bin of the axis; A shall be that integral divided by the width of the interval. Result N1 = -0.01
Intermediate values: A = -0.087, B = -0.10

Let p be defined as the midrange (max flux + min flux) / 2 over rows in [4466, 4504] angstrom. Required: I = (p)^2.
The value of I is 266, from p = 16.3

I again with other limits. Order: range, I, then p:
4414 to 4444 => 233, 15.3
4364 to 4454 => 234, 15.3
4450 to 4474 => 252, 15.9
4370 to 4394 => 213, 14.6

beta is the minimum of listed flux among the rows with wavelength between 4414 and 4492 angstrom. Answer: 13.48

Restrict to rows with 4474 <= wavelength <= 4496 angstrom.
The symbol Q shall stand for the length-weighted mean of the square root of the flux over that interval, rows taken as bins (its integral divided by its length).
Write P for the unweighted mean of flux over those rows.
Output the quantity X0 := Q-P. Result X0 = -12.4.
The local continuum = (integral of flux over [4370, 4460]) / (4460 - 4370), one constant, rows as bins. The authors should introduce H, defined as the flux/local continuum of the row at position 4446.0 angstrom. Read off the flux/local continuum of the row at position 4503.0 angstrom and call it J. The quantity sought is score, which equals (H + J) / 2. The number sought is 1.058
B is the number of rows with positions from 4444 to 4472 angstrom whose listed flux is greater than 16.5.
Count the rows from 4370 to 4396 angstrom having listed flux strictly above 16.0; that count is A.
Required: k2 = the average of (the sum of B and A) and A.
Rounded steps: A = 0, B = 3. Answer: 1.5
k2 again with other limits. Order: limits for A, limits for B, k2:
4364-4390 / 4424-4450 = 3.5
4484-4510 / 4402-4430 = 7.0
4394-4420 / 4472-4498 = 5.0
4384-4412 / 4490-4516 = 4.0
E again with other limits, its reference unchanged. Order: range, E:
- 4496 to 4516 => 4500.0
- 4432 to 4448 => 4440.0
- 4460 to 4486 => 4476.0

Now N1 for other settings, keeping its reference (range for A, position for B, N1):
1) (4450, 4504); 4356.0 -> 0.01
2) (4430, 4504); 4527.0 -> -0.04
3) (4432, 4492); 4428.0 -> 0.07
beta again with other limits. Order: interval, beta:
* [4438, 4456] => 13.57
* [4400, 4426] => 13.48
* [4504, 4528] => 14.94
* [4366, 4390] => 13.21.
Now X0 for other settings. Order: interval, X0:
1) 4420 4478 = -11.5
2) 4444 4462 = -11.4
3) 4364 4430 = -11.2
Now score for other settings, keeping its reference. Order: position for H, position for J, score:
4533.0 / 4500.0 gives 1.011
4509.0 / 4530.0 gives 1.088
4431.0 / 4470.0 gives 1.033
